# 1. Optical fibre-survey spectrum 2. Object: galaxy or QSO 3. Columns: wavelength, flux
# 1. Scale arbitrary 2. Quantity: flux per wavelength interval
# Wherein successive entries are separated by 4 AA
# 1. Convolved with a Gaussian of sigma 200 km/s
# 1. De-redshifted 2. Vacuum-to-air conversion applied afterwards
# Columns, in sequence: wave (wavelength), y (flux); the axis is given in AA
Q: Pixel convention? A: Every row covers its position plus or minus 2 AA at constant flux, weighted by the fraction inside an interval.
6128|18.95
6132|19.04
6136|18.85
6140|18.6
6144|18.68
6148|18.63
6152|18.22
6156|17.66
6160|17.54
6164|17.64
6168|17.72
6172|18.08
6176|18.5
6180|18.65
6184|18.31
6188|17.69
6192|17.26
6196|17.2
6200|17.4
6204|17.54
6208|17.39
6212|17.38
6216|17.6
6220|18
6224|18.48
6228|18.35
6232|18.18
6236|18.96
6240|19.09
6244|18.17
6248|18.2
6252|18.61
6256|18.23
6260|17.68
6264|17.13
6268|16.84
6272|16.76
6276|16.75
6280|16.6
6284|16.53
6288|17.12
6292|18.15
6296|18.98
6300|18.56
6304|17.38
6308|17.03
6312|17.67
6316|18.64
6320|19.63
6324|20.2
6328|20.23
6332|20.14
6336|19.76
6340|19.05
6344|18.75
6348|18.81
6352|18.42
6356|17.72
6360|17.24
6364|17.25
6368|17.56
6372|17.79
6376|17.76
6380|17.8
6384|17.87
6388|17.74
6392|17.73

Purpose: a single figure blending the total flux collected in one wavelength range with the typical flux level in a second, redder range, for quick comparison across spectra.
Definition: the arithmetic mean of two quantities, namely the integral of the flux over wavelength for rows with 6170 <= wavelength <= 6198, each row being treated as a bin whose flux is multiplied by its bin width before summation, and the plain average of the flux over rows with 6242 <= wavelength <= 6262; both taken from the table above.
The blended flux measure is 260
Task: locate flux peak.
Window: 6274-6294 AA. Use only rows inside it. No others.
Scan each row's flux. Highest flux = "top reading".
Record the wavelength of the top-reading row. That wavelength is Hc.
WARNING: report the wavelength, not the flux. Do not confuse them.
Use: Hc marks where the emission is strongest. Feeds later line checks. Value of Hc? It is 6292 AA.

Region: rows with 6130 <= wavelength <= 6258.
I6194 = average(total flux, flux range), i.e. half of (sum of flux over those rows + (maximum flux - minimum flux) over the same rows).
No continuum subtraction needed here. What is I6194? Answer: 291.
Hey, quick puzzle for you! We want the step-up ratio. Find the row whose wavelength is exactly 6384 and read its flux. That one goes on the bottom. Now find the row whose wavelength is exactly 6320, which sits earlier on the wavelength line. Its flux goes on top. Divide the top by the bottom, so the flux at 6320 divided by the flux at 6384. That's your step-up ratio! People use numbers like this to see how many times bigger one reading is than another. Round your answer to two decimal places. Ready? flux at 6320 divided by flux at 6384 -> 1.10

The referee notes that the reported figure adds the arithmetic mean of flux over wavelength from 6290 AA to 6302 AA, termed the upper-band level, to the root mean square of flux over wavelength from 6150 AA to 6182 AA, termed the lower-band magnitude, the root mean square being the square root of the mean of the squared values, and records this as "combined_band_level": 36.6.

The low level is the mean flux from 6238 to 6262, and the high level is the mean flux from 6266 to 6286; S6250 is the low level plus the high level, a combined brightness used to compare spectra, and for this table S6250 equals 35.0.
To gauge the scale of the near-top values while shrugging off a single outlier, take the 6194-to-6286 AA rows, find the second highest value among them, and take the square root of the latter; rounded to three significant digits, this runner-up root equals 4.35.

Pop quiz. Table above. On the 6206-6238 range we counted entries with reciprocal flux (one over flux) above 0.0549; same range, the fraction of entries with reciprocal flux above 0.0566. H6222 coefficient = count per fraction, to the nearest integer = 13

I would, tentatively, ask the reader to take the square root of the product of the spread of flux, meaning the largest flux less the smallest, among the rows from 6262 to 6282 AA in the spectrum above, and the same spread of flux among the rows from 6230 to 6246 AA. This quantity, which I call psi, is 0.70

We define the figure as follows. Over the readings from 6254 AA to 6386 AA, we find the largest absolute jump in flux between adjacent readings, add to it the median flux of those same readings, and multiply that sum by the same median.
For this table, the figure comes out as 337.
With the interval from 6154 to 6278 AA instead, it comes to 329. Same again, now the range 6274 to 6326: 333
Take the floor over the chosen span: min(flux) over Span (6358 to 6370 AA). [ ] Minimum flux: 17.24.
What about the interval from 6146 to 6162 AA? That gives 17.54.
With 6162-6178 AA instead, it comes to 17.64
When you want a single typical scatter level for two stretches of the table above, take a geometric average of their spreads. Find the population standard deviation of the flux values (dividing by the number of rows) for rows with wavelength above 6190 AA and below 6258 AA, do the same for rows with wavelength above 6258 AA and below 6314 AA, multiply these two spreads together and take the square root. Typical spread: 0.647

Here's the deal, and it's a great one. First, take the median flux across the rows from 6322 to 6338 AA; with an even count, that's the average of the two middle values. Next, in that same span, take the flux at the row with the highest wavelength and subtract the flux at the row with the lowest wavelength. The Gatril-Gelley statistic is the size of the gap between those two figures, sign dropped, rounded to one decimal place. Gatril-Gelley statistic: 20.6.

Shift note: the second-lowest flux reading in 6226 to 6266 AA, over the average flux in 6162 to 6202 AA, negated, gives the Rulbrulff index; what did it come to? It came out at -0.99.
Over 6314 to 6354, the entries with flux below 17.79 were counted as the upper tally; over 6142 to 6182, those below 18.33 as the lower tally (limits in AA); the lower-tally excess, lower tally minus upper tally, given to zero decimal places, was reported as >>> 6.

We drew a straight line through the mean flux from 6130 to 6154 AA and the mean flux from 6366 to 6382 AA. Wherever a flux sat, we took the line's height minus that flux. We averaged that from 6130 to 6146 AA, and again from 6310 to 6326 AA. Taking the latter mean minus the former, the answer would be -0.97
